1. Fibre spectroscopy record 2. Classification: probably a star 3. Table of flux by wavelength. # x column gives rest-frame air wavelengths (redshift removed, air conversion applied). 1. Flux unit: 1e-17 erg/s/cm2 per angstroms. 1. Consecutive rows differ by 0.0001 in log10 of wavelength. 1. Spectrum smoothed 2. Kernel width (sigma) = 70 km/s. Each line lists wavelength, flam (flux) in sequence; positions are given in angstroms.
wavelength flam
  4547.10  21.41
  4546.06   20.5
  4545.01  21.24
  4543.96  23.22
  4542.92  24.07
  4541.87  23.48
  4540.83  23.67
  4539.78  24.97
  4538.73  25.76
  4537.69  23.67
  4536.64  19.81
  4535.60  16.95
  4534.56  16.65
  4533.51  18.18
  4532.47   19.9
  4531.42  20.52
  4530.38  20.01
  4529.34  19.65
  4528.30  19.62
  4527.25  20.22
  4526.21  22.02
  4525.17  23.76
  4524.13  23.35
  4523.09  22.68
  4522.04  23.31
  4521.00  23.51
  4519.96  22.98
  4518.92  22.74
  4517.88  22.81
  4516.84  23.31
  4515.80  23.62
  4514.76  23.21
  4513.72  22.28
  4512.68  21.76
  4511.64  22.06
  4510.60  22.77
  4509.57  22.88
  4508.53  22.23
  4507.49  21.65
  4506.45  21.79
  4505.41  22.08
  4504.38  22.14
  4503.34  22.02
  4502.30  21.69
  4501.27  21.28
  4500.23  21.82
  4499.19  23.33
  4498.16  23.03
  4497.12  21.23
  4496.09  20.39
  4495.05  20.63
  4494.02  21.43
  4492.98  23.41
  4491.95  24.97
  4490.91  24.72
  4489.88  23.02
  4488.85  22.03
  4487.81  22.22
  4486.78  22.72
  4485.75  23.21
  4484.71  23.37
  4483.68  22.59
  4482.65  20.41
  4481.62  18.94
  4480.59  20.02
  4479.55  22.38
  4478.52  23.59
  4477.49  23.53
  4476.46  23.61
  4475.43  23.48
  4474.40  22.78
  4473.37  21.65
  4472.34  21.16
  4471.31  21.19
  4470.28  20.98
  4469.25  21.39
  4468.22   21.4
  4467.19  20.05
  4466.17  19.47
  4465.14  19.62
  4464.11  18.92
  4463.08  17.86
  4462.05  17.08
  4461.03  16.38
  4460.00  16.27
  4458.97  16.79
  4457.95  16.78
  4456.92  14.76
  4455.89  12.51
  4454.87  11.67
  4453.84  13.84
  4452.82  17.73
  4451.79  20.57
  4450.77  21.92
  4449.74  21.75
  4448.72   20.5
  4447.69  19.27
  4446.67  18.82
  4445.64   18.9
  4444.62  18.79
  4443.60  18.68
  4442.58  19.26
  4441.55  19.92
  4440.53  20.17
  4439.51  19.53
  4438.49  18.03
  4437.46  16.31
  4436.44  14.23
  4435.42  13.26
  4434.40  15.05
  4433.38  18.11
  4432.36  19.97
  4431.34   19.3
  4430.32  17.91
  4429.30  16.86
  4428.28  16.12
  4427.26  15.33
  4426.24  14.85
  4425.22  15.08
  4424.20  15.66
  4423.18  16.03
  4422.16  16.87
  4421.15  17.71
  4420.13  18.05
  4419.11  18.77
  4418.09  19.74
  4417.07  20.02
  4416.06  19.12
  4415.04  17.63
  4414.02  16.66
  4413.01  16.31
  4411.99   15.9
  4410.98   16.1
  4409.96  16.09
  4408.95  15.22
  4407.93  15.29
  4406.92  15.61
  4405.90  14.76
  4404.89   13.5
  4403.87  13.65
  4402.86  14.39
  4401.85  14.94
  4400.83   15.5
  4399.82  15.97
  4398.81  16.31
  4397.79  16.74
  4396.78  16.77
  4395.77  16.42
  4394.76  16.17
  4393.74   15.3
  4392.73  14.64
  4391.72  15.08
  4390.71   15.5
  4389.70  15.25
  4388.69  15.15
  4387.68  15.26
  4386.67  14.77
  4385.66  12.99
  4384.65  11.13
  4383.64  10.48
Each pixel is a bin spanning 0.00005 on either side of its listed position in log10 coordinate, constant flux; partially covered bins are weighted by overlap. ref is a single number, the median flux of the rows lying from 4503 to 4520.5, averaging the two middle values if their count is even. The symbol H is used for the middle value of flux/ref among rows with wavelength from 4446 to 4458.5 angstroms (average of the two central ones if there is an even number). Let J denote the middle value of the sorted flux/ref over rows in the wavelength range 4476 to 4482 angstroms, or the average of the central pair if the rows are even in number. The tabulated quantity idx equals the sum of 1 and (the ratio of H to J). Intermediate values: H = 0.82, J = 1.03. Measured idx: 1.80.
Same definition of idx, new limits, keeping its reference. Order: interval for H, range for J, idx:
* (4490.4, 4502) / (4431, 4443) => 2.17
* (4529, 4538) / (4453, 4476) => 2.03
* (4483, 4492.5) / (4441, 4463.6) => 2.26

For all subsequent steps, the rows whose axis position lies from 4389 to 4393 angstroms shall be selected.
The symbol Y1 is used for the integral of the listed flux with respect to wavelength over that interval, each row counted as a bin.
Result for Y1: 61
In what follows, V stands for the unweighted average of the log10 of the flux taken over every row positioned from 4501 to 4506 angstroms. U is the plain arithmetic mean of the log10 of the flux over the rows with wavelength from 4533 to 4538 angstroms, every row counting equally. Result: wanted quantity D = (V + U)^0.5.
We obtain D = 1.62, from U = 1.28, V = 1.34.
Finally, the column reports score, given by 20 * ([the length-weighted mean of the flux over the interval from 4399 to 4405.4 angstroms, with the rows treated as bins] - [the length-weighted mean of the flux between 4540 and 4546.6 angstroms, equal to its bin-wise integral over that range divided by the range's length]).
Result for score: -161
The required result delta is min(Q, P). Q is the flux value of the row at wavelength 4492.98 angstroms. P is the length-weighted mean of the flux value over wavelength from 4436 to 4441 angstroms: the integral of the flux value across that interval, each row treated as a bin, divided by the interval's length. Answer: 17.7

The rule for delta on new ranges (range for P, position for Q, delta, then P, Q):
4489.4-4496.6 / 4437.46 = 16.3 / 23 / 16.31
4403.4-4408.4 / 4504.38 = 14.6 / 15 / 22.14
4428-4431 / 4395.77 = 16.4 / 17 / 16.42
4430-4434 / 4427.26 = 15.3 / 19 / 15.33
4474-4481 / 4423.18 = 16.0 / 23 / 16.03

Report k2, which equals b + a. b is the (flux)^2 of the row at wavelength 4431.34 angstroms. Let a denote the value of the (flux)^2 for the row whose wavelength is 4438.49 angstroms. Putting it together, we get 698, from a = 325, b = 372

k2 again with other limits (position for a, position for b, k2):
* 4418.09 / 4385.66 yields 558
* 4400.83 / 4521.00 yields 793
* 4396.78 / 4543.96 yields 820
